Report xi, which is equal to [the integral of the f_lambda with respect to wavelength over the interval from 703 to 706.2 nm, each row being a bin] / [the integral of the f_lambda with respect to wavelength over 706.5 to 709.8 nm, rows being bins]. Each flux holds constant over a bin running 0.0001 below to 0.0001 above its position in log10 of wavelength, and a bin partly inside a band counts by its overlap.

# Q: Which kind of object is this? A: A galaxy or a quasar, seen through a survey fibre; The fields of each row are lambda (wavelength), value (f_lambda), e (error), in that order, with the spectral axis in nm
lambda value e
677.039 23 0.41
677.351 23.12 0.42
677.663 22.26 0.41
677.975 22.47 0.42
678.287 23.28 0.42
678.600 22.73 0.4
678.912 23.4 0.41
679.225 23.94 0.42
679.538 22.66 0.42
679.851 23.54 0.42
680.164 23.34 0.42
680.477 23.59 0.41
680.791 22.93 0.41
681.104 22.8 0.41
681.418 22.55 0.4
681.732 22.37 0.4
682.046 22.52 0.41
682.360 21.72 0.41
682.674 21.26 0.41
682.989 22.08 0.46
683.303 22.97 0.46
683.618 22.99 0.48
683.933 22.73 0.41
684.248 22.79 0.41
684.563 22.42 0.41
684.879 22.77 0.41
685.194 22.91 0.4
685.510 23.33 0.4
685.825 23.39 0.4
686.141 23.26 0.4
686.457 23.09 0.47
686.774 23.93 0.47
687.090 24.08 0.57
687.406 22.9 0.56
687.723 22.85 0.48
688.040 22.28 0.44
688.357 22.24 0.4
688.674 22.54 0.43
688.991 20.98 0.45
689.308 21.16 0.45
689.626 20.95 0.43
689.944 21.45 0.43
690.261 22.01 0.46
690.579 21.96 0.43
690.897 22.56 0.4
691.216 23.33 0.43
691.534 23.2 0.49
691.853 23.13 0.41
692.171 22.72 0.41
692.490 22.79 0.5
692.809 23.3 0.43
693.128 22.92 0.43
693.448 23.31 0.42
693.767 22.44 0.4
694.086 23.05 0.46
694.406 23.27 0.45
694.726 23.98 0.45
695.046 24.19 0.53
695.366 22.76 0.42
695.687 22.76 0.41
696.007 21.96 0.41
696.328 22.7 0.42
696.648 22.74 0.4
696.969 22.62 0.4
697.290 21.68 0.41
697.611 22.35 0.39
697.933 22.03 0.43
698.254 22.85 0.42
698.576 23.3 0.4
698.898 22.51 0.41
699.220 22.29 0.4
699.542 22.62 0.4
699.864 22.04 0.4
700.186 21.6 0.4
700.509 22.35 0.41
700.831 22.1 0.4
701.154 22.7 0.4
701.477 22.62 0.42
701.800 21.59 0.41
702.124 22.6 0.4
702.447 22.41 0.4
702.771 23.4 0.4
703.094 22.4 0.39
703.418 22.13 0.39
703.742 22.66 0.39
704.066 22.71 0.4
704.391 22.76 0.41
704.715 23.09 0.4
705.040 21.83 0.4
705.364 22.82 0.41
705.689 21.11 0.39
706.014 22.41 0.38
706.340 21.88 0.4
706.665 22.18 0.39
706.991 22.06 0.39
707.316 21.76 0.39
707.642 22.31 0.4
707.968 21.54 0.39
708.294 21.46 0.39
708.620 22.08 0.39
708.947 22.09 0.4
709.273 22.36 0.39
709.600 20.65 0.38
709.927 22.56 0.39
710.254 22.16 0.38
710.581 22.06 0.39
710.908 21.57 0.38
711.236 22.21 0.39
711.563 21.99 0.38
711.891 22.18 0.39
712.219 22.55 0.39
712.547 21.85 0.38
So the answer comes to 0.993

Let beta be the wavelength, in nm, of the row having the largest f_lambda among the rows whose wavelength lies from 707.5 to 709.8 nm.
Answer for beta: 709.273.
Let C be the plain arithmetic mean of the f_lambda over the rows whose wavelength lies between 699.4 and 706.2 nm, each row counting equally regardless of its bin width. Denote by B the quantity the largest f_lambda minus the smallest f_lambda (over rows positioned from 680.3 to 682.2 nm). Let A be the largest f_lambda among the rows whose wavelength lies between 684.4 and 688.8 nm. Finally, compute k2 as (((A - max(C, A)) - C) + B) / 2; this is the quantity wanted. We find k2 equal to -10.6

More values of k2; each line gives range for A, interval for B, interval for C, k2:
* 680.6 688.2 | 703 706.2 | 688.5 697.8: -10.3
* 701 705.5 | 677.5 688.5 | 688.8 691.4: -9.5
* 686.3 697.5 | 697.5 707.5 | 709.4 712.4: -9.9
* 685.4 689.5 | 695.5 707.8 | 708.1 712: -9.8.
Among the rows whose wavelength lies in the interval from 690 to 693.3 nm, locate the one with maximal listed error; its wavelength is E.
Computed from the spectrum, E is 692.490 nm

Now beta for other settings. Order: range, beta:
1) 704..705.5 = 704.715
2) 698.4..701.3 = 698.576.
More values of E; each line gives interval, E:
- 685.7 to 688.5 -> 687.090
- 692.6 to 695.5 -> 695.046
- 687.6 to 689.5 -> 687.723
